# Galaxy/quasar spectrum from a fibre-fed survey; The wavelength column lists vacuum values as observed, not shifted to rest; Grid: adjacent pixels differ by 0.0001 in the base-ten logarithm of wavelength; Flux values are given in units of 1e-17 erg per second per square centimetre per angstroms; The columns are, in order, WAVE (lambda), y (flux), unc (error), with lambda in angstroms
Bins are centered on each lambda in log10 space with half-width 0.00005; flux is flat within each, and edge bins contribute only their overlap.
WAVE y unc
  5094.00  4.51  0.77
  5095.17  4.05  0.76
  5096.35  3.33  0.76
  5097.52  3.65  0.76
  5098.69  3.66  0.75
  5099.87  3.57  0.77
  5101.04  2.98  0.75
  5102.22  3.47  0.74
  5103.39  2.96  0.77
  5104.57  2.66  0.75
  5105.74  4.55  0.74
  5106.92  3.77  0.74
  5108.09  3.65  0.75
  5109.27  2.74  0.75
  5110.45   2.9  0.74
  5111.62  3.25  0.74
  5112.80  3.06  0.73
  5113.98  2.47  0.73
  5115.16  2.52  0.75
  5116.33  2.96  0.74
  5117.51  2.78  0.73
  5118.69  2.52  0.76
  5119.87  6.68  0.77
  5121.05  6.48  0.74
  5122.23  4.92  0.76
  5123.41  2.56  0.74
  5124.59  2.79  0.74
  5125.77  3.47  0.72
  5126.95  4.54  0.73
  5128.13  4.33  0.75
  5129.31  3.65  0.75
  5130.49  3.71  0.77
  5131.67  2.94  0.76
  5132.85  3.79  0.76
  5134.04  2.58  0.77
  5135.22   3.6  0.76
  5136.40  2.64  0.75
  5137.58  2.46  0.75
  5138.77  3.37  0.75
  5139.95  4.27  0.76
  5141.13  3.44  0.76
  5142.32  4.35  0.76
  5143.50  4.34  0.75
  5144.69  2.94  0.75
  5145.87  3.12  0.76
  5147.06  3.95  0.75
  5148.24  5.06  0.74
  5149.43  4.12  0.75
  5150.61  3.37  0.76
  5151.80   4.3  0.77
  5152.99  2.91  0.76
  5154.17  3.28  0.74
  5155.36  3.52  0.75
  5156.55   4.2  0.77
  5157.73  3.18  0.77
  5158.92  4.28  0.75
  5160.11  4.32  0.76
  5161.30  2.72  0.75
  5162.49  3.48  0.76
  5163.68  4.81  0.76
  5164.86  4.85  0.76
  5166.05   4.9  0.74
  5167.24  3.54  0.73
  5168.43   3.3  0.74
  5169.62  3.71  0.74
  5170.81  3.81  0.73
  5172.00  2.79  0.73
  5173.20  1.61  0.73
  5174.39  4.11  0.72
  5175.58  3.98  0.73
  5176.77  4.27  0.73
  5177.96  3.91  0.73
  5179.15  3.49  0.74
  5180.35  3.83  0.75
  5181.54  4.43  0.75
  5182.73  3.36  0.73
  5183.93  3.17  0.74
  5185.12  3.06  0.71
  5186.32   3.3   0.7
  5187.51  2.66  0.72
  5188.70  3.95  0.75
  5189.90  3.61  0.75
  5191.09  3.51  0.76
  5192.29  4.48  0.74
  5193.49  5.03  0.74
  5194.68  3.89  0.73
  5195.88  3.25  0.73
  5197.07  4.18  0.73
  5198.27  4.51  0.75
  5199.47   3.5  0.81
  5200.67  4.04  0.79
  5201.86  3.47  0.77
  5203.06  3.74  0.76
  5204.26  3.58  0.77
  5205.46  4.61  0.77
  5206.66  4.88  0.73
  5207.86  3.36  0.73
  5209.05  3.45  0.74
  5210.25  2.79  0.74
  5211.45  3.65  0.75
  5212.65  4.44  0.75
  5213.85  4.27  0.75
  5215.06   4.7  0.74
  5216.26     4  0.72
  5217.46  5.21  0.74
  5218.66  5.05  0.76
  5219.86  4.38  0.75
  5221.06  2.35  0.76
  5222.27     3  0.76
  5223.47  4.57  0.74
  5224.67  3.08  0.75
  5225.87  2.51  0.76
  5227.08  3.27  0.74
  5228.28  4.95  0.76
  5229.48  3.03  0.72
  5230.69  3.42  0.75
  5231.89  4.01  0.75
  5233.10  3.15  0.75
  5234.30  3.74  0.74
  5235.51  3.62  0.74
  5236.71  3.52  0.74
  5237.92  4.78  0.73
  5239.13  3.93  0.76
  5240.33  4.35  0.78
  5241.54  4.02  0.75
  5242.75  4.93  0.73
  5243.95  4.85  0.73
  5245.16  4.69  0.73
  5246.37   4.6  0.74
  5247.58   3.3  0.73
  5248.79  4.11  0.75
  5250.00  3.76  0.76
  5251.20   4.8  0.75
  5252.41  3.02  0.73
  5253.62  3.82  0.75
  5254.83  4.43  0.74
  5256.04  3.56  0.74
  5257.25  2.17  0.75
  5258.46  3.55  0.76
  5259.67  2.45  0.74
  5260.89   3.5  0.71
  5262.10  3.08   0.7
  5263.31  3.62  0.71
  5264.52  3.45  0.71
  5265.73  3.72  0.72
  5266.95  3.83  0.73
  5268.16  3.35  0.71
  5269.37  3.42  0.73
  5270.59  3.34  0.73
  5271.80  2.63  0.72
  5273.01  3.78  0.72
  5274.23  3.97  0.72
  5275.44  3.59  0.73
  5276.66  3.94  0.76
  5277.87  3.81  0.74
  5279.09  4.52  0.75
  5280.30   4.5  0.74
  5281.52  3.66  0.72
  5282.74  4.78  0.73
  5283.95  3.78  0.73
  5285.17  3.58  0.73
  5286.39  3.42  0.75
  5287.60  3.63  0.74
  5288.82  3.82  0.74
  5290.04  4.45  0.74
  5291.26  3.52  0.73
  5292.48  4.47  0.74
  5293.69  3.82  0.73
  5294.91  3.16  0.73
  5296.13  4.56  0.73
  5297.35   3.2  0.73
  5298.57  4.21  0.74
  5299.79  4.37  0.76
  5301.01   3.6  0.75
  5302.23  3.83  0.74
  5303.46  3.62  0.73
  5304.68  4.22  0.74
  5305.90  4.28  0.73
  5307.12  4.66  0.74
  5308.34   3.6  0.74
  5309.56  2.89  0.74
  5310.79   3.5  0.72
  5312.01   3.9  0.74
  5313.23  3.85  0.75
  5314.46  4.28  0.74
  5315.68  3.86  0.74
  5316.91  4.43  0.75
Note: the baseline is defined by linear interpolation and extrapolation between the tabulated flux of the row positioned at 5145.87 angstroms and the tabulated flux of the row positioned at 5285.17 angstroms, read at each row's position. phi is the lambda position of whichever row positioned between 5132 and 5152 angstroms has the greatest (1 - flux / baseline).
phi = 5137.58 angstroms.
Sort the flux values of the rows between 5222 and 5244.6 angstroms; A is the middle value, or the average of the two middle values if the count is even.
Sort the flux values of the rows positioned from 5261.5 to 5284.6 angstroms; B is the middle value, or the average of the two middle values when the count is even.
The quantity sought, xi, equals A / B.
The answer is 1.01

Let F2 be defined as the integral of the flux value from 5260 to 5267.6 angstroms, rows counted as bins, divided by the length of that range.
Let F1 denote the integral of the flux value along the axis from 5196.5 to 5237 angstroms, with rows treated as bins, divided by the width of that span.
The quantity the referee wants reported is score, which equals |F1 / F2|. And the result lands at 1.10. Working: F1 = 3.83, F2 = 3.49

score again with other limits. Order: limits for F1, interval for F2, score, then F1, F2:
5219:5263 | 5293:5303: 0.97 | 3.74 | 3.85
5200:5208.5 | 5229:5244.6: 1.00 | 3.95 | 3.96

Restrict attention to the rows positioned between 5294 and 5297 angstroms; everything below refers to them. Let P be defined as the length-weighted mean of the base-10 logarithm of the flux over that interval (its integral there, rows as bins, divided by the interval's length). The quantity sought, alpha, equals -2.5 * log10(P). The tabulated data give 0.60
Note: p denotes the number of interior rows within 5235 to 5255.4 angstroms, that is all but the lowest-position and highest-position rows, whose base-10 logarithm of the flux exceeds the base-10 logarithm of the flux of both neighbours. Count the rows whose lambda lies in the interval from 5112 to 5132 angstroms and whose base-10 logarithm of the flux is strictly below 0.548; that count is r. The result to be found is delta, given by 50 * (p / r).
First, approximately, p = 5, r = 10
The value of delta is 25.0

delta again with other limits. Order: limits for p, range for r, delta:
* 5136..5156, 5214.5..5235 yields 25.0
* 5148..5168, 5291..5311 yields 40.0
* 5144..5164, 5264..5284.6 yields 40.0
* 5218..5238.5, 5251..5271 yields 22.2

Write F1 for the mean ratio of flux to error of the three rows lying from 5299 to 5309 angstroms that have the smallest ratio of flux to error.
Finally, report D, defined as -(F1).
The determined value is -4.87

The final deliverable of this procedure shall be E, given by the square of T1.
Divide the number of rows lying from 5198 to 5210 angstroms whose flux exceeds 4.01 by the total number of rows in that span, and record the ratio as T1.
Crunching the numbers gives 0.16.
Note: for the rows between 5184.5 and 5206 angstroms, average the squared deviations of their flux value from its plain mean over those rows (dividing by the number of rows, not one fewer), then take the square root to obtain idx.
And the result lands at 0.58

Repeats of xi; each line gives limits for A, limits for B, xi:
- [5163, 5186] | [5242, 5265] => 1.05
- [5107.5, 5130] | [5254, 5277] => 0.86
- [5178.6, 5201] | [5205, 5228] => 0.90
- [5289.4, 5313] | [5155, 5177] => 1.01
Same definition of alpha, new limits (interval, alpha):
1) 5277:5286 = 0.54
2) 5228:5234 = 0.64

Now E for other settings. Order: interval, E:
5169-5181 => 0.04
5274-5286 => 0.09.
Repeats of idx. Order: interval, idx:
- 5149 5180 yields 0.73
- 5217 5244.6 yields 0.83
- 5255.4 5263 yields 0.55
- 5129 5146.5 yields 0.61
